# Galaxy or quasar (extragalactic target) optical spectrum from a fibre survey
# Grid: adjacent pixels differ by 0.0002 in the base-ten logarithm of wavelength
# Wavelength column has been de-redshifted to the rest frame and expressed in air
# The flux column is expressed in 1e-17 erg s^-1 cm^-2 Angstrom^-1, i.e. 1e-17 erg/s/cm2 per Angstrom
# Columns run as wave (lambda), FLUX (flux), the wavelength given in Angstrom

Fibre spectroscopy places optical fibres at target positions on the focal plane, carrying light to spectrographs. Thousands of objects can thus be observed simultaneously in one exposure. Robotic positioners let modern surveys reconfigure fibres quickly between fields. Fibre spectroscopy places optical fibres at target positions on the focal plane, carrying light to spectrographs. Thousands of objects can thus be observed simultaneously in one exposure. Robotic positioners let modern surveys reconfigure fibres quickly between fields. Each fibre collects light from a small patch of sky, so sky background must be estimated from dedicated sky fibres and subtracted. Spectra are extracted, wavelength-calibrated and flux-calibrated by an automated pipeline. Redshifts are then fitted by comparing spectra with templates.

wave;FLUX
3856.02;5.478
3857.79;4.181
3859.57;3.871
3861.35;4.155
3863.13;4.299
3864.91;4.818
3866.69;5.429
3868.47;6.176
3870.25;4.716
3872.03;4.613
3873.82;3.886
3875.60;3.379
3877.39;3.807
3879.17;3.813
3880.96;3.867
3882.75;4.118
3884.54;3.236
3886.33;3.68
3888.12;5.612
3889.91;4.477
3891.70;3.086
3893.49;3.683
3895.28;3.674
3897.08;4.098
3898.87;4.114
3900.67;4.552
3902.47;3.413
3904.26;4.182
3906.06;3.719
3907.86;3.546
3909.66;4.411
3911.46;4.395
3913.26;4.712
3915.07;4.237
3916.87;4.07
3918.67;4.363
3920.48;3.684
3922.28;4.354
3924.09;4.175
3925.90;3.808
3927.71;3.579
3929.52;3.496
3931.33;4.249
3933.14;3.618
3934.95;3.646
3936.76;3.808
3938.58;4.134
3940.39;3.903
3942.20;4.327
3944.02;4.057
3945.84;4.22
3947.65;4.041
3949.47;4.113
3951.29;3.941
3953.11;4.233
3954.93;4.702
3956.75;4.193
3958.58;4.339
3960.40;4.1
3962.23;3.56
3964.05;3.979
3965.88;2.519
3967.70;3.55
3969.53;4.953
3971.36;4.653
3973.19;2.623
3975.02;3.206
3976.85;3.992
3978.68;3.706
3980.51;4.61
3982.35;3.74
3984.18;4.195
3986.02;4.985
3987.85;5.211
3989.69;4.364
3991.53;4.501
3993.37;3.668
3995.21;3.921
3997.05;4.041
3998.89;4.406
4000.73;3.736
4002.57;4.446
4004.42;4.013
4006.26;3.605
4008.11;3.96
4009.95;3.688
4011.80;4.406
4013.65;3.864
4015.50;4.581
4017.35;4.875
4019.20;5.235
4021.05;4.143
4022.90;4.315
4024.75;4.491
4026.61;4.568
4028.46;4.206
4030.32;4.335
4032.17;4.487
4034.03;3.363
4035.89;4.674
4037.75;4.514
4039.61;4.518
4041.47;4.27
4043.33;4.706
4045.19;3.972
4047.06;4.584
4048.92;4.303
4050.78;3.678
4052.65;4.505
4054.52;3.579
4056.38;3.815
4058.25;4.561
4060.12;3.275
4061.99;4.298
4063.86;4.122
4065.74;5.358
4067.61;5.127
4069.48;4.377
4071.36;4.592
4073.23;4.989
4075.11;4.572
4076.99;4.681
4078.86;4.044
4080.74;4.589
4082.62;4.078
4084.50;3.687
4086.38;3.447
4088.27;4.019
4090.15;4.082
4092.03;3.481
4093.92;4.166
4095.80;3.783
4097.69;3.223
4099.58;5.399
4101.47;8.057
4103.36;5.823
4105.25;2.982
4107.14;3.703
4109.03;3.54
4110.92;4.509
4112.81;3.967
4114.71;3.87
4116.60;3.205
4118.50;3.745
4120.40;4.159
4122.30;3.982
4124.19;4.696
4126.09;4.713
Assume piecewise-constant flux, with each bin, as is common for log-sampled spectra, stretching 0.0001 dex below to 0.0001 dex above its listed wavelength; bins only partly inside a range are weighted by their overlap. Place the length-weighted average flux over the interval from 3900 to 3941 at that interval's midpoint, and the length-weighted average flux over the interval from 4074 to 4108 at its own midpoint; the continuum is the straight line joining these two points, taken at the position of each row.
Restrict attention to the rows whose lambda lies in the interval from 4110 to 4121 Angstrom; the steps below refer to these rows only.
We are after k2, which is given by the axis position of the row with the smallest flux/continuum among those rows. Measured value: 4116.60 Angstrom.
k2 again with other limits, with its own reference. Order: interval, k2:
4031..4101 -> 4097.69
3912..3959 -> 3929.52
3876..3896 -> 3891.70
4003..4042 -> 4034.03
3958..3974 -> 3965.88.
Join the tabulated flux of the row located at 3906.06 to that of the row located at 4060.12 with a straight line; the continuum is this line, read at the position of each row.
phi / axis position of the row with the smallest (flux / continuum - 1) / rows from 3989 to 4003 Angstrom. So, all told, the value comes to 3993.37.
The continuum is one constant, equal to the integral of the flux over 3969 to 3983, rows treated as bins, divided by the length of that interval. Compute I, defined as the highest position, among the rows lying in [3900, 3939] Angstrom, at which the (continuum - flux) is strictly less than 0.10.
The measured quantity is 3938.58 Angstrom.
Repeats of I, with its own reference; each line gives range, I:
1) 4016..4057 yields 4056.38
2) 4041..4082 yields 4080.74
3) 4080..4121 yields 4120.40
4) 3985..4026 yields 4024.75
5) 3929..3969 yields 3964.05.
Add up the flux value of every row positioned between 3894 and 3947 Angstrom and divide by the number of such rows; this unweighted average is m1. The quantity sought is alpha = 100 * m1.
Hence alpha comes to 402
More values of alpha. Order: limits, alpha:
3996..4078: 431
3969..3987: 407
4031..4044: 436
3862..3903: 420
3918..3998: 402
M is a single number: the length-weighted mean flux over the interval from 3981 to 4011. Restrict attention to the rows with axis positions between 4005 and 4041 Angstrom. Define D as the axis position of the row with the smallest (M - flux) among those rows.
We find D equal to 4019.20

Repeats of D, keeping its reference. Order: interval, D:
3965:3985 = 3969.53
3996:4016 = 4015.50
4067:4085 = 4067.61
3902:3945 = 3913.26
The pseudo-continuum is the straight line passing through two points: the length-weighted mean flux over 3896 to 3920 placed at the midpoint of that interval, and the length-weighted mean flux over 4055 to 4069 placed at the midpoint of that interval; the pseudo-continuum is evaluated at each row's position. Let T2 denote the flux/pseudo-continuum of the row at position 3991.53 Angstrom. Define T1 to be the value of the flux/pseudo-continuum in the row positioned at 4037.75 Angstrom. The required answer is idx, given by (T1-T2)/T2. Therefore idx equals -0.01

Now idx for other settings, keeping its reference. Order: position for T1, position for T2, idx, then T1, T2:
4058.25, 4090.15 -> 0.13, 1.05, 0.93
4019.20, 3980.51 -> 0.12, 1.22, 1.09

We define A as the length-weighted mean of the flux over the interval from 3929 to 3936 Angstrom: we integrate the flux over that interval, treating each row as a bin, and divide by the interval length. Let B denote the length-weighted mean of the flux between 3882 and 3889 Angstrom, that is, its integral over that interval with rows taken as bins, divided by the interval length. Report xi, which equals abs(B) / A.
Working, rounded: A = 3.8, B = 4.2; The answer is 1.10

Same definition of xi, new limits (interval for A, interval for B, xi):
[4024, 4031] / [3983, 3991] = 1.06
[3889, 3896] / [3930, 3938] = 1.02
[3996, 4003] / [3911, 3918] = 1.05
